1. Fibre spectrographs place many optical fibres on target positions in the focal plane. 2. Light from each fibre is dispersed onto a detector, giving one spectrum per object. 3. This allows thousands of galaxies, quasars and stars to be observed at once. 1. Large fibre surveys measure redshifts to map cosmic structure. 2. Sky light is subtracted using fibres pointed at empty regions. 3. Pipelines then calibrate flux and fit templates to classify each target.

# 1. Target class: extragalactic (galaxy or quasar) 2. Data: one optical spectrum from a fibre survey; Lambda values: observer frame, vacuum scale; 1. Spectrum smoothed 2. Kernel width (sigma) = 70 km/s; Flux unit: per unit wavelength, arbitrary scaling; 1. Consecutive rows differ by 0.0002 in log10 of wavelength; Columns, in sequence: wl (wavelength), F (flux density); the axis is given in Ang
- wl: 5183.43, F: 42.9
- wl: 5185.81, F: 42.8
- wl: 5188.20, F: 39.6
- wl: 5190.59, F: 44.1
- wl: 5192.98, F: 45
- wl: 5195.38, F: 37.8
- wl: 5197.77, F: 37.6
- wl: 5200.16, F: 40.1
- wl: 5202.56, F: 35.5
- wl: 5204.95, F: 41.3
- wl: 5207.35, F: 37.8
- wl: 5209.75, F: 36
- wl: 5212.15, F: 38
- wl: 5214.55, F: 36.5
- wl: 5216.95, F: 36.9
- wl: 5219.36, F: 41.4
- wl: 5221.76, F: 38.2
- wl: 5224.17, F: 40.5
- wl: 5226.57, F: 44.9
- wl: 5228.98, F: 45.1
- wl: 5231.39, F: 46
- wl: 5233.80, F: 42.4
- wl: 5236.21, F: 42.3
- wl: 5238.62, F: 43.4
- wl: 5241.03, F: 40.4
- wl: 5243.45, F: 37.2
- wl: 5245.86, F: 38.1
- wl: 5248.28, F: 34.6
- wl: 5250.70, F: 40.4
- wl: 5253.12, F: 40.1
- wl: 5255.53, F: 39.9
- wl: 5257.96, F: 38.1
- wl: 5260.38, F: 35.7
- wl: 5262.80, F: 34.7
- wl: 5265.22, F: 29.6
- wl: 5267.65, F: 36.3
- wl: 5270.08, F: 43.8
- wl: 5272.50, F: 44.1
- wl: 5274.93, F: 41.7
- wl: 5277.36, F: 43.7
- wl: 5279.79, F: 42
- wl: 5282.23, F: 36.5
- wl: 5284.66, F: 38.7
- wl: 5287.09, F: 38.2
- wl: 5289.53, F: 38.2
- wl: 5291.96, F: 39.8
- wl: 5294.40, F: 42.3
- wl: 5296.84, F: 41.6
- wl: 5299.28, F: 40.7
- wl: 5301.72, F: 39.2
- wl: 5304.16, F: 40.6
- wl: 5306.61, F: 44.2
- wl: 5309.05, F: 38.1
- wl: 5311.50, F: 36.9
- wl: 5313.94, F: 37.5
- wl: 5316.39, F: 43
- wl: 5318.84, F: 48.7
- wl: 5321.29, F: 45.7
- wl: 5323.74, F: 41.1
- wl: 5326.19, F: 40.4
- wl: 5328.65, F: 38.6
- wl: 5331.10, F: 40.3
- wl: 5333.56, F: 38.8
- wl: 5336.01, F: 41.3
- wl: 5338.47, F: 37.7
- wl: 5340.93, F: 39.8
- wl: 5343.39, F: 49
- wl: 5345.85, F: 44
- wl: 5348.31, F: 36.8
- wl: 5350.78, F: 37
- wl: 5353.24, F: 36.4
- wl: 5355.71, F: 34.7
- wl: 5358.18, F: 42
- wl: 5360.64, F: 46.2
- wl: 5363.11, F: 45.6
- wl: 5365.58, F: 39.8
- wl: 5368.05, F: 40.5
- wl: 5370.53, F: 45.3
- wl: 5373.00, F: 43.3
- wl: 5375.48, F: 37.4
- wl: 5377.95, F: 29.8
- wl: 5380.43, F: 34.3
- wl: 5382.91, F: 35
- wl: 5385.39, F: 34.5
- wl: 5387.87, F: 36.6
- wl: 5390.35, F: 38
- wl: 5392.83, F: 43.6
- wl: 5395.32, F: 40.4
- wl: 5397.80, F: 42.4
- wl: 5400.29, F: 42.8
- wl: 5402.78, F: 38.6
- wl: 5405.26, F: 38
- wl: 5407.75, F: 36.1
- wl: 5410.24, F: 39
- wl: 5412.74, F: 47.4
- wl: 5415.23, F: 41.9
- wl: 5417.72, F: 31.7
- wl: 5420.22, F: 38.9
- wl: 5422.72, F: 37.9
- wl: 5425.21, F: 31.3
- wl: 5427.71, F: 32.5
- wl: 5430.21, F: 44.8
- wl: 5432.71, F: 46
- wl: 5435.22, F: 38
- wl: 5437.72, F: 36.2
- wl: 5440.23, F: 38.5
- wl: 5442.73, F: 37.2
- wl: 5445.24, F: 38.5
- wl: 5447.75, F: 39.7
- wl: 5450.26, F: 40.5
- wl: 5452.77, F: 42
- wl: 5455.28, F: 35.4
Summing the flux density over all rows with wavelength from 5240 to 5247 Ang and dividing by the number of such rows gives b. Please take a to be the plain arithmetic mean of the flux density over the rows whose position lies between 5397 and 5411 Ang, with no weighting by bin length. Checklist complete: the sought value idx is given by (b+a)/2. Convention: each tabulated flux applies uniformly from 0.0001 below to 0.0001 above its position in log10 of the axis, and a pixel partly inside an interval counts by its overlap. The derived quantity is 39.0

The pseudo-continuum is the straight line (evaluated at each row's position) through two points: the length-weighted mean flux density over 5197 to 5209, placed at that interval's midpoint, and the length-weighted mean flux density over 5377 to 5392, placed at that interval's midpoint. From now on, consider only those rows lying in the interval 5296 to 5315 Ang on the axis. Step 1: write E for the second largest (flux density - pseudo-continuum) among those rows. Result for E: 5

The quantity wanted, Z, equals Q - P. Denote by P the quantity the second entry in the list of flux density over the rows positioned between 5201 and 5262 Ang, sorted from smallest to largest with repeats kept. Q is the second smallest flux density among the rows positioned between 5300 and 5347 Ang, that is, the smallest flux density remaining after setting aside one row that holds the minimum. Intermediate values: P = 35.5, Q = 37.5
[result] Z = 2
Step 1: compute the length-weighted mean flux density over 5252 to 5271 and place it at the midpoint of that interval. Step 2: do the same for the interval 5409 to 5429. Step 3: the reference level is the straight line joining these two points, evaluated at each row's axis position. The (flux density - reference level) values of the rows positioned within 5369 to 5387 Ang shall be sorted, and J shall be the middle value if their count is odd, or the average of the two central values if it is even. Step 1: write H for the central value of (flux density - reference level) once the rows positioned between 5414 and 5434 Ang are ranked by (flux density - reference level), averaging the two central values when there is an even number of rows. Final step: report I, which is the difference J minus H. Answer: -3.3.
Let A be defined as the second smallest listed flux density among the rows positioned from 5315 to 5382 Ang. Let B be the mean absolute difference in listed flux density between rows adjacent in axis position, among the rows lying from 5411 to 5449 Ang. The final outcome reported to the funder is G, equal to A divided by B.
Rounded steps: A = 34.3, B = 4.4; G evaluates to 7.9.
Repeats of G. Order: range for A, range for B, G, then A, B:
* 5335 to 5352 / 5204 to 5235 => 15.7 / 37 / 2.4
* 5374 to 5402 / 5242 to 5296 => 13.4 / 34.3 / 2.6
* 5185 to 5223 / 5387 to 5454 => 10.0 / 36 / 3.6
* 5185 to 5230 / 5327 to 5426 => 9.8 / 36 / 3.7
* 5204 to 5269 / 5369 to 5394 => 10.3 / 34.6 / 3.4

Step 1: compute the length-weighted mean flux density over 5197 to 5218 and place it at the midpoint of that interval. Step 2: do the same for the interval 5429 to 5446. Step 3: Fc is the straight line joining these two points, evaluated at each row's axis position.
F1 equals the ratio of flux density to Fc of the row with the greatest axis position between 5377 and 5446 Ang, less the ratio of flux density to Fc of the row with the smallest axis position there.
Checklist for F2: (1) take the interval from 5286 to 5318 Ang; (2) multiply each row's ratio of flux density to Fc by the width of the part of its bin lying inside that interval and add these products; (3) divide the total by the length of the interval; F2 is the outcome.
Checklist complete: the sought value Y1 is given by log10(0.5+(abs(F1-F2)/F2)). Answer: 0.115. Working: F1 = 0.21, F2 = 1.04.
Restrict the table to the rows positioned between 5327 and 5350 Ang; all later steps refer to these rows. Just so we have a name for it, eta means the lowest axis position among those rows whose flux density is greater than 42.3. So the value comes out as 5343.39 Ang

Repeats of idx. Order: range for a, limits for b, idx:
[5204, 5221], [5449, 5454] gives 39.8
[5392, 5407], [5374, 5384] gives 37.5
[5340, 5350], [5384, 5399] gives 40.8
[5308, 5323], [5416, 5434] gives 39.6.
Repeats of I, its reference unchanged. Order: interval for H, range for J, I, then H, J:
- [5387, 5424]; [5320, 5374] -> 1.7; 1.3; 3.1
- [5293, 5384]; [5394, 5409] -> -1.1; 3.1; 2.0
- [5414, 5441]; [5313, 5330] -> 3.4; 0.4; 3.8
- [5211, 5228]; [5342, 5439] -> -0.1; 1.1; 1.1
